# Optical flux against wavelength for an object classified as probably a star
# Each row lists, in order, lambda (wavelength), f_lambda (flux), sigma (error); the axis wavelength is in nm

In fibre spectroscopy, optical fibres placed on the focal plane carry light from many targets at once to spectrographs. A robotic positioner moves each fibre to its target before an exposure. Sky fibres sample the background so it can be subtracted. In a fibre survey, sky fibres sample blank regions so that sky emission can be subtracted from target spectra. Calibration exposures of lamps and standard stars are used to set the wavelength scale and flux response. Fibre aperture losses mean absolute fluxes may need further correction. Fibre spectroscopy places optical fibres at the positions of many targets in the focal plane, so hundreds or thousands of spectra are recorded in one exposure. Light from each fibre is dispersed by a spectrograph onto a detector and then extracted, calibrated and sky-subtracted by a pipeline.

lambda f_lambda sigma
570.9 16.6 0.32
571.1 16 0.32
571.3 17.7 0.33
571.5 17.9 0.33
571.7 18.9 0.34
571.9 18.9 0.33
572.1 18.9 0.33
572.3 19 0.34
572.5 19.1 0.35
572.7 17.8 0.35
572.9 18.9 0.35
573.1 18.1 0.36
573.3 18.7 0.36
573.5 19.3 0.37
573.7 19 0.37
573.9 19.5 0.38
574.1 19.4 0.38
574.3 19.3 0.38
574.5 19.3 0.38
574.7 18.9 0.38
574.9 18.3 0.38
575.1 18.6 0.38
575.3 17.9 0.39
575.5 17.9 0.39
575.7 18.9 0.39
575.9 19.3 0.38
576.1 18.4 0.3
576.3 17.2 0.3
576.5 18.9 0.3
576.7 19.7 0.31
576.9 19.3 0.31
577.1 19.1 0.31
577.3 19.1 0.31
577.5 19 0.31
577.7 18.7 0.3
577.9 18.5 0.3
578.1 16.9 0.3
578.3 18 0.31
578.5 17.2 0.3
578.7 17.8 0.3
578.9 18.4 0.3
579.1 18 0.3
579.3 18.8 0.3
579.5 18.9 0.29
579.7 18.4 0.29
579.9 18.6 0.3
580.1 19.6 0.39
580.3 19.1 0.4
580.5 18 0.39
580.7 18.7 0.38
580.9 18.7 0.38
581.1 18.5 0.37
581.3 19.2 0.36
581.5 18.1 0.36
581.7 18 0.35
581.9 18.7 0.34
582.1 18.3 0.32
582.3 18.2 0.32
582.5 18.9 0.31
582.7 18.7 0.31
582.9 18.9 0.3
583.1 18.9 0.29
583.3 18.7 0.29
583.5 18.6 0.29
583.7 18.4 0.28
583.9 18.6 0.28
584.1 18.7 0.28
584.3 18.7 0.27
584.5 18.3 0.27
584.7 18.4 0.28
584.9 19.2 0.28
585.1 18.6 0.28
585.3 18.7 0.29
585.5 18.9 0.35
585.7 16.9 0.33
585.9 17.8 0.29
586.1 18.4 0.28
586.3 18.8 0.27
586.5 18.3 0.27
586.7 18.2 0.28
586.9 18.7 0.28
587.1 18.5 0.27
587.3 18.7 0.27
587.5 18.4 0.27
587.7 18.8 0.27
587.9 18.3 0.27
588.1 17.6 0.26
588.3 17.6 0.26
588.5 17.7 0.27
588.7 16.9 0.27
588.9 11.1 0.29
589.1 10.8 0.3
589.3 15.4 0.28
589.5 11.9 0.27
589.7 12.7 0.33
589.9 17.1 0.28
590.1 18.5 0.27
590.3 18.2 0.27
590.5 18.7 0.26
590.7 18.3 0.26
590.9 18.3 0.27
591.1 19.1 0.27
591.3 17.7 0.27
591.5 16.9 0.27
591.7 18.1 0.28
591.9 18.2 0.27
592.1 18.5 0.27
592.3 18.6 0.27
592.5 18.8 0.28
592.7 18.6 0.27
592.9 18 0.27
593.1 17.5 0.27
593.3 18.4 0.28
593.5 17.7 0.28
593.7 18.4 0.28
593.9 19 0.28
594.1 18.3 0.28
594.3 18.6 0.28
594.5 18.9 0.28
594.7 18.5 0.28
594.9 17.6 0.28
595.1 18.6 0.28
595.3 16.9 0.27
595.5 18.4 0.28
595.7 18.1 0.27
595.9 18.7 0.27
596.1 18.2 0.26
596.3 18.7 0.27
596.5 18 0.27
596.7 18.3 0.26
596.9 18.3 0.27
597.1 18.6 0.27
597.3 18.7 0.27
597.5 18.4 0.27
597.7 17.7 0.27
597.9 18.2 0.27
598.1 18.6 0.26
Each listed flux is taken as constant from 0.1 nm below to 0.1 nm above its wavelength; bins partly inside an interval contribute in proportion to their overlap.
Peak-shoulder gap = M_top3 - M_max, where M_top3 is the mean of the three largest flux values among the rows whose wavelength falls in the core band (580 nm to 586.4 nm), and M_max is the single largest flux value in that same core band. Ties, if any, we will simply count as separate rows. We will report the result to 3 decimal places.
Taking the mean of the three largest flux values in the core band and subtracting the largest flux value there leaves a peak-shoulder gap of -0.267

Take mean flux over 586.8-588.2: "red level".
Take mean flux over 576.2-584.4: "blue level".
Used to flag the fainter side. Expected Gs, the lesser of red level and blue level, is 18.43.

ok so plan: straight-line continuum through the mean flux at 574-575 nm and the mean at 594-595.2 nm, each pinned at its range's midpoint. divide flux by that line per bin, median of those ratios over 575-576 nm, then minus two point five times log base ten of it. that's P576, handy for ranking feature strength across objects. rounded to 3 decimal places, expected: 0.024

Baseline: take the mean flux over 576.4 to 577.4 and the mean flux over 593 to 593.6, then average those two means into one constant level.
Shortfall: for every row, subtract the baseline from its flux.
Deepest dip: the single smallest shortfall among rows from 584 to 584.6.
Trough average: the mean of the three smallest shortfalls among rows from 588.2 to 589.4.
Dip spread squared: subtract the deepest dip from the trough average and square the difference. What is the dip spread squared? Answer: 34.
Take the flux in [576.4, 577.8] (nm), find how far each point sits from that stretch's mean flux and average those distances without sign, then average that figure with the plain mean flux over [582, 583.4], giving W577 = 9.44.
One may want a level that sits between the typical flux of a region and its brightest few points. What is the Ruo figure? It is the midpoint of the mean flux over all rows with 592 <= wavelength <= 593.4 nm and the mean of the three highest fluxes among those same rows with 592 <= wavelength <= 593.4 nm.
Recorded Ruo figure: 18.5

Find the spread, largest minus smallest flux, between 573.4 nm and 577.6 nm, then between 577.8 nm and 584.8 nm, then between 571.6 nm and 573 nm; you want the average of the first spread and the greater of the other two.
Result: 2.6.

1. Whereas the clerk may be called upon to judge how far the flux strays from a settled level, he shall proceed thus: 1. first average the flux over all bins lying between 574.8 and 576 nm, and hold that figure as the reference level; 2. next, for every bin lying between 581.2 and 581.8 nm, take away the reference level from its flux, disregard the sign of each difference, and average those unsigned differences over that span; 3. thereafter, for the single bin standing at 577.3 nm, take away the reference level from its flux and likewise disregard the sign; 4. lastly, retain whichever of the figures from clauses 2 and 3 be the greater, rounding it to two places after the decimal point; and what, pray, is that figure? 0.62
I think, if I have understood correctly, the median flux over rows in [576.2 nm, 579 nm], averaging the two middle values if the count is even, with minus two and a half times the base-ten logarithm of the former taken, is -3.17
